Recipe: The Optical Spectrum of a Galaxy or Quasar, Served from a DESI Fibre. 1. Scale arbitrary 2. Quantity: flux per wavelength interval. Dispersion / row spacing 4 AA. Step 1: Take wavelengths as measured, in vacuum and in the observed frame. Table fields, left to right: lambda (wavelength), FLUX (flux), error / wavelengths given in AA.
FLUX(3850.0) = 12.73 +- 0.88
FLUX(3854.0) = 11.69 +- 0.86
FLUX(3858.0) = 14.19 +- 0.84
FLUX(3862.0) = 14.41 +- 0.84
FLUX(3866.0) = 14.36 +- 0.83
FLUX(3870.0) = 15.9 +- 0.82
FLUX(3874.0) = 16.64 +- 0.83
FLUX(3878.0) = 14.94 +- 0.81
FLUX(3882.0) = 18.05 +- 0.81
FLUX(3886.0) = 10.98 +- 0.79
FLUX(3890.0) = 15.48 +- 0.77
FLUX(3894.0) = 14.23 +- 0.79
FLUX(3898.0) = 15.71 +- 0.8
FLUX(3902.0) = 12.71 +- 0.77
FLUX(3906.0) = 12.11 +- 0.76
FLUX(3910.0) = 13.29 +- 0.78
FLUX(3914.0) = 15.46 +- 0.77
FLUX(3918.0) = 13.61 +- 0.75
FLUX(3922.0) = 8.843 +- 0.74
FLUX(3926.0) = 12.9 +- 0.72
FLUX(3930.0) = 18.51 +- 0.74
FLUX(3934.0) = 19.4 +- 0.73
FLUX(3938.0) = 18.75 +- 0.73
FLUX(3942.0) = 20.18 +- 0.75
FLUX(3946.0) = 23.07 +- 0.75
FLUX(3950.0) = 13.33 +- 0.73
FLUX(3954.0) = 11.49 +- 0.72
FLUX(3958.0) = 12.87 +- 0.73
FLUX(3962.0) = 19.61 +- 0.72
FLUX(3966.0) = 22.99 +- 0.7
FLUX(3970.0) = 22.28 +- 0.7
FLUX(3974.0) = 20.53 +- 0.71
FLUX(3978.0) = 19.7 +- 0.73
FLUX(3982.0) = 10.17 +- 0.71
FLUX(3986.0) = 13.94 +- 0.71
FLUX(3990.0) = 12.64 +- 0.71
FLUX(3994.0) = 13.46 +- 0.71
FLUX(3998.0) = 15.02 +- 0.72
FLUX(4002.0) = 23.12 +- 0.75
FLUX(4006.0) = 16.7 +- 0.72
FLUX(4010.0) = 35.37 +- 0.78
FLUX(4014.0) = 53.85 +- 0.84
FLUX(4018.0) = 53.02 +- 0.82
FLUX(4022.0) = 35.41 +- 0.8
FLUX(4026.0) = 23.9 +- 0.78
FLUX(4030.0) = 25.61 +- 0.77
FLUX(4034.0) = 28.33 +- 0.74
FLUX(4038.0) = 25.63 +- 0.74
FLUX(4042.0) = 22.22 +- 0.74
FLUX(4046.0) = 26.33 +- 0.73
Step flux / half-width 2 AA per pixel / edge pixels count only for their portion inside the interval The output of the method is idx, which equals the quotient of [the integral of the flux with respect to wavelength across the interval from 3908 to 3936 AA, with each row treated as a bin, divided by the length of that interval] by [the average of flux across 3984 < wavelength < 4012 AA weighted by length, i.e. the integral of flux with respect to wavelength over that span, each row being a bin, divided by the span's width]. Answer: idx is 0.78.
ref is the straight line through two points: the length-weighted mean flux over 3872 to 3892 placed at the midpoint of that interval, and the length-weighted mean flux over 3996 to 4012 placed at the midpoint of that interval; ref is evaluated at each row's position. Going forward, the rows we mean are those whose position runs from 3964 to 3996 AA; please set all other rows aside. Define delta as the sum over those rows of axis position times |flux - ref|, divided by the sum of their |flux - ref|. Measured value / 3985.2 AA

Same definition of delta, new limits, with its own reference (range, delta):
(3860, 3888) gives 3879.9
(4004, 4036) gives 4016.3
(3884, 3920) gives 3903.6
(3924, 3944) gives 3930.2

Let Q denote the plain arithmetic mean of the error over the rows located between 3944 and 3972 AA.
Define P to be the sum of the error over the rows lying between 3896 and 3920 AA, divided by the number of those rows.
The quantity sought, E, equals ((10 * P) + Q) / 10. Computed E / 0.844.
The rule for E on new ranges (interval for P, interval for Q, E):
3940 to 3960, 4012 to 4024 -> 0.818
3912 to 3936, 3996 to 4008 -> 0.815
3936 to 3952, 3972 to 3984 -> 0.812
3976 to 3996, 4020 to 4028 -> 0.793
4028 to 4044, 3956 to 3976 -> 0.819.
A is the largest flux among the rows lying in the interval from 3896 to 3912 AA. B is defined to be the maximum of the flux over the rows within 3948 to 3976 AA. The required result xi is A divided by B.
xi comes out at 0.68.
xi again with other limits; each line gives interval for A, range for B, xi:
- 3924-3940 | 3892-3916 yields 1.23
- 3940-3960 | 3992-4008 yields 1.00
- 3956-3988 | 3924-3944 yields 1.14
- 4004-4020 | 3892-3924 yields 3.43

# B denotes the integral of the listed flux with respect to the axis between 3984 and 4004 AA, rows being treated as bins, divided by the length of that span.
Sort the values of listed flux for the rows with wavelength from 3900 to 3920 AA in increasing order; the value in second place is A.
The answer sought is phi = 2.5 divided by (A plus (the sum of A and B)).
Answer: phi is 0.061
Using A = 12.71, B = 15.6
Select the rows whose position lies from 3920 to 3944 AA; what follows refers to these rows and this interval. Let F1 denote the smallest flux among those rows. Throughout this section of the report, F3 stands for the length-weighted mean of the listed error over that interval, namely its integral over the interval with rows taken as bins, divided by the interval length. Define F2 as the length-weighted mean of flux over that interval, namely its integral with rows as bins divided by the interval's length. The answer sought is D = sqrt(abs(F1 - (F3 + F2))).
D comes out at 2.88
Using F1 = 8.843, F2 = 16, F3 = 0.735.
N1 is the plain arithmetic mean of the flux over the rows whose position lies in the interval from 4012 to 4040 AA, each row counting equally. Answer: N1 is 35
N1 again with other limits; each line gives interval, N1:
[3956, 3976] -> 20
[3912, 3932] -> 14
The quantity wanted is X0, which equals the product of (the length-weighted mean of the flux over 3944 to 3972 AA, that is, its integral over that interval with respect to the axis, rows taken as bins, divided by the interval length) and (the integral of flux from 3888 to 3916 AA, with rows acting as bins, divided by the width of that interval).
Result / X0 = 254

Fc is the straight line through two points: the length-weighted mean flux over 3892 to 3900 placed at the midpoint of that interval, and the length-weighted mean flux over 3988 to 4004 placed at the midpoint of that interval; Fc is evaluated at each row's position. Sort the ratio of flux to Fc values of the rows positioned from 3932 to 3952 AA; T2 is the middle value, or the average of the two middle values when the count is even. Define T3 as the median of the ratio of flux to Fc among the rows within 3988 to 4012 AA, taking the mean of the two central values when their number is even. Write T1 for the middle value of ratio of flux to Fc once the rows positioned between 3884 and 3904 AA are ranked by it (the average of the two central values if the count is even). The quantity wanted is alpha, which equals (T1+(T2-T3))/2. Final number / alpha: 0.6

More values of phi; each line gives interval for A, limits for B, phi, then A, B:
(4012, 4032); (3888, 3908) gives 0.038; 25.61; 14.0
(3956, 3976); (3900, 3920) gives 0.047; 19.61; 13.4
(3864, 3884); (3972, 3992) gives 0.055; 14.94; 15.4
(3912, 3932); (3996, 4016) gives 0.046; 12.9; 28.8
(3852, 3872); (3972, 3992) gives 0.057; 14.19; 15.4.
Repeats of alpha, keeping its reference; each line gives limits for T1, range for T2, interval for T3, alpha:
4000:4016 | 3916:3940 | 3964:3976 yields 0.7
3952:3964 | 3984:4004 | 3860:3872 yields 0.4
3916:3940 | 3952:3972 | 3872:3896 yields 0.6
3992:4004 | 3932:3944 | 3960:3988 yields 0.5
